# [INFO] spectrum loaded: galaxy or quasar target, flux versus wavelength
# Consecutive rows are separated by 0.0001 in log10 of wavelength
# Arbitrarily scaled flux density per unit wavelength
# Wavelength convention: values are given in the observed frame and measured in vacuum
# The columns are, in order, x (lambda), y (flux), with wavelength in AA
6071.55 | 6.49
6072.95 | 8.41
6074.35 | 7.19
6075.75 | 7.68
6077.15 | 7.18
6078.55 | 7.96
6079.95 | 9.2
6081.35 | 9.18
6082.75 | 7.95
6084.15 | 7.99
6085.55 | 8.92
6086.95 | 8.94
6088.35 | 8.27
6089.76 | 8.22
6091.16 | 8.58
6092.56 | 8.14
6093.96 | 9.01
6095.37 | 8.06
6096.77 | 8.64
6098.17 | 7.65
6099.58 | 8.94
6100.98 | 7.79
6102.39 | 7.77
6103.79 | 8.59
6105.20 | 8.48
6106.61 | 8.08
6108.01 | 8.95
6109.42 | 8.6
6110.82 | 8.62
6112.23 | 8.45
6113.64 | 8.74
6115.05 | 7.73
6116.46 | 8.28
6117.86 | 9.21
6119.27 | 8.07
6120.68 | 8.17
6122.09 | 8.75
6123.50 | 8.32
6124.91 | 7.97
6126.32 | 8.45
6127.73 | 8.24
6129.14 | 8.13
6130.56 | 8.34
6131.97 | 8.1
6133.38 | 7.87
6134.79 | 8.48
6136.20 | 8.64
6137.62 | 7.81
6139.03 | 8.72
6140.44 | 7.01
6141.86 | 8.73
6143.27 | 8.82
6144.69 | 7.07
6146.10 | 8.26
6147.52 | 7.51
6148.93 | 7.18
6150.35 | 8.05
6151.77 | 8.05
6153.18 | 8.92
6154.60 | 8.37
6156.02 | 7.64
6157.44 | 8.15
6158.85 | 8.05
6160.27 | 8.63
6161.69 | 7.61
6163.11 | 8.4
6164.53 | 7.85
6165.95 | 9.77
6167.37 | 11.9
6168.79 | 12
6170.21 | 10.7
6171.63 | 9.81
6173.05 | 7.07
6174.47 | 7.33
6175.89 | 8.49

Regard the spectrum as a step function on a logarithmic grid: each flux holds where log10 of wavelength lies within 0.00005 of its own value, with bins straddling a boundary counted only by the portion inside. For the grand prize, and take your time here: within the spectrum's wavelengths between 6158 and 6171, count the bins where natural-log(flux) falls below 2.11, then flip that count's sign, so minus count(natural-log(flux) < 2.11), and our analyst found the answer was -3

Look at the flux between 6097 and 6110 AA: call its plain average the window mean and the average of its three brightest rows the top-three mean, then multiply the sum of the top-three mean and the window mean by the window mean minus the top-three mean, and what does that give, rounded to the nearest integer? -9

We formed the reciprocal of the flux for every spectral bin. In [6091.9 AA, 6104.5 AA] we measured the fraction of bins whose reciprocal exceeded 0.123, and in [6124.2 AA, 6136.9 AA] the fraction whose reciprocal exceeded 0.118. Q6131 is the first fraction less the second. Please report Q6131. -0.33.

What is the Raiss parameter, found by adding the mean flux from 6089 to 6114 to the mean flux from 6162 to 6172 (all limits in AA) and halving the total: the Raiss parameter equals 9.2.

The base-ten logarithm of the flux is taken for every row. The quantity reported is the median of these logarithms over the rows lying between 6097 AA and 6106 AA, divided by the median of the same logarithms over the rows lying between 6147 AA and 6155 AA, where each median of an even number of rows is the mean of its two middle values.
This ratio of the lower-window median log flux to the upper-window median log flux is 1.00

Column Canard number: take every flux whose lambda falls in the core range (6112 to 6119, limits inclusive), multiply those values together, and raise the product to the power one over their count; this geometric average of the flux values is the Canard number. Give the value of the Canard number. 8.47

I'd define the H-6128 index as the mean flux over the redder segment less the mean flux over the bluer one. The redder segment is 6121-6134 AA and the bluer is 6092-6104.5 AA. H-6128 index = -0.05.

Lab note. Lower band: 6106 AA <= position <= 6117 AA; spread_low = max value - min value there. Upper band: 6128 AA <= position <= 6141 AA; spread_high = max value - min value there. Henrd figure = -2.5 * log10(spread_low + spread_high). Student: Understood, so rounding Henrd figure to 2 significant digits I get -1.2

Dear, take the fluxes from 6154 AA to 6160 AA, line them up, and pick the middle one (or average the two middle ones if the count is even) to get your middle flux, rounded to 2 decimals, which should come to 8.10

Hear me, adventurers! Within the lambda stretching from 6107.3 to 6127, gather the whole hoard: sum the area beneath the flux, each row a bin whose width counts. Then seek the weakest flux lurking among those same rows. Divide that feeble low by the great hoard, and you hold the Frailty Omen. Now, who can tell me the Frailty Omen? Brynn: 0.0464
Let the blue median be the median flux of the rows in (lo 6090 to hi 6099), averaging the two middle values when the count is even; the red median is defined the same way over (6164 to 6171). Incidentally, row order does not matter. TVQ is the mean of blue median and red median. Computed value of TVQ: 9.5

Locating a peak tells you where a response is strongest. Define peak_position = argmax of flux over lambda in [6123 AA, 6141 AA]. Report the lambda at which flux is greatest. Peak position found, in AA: 6139.03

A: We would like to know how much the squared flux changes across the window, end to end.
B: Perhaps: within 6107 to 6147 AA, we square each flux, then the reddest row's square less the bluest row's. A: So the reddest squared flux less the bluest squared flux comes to -12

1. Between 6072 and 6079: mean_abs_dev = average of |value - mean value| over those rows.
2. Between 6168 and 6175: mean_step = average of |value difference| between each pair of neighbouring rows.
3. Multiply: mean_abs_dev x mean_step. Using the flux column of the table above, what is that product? 0.52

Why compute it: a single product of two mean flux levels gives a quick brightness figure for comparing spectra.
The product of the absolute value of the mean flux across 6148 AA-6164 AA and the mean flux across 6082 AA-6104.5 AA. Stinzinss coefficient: 67.5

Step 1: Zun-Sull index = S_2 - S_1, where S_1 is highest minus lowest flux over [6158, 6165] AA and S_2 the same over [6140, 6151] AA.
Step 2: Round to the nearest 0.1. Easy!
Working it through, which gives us 0.8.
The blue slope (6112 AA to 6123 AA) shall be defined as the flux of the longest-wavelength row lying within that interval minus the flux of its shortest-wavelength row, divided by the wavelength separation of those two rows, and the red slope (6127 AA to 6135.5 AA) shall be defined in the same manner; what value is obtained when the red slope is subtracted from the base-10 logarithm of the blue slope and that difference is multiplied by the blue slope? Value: -0.05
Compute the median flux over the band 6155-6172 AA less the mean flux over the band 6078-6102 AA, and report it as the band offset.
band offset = 0.08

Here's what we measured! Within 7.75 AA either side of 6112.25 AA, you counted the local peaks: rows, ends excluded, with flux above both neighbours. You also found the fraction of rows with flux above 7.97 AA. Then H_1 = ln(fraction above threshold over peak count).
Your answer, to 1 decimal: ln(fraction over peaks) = -1.5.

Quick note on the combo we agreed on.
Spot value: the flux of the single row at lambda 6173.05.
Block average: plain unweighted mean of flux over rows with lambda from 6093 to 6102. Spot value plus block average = 15.4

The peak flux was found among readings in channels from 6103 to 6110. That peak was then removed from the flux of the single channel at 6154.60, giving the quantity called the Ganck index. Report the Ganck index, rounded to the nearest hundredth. -0.58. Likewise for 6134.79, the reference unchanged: -0.47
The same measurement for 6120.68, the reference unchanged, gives -0.78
